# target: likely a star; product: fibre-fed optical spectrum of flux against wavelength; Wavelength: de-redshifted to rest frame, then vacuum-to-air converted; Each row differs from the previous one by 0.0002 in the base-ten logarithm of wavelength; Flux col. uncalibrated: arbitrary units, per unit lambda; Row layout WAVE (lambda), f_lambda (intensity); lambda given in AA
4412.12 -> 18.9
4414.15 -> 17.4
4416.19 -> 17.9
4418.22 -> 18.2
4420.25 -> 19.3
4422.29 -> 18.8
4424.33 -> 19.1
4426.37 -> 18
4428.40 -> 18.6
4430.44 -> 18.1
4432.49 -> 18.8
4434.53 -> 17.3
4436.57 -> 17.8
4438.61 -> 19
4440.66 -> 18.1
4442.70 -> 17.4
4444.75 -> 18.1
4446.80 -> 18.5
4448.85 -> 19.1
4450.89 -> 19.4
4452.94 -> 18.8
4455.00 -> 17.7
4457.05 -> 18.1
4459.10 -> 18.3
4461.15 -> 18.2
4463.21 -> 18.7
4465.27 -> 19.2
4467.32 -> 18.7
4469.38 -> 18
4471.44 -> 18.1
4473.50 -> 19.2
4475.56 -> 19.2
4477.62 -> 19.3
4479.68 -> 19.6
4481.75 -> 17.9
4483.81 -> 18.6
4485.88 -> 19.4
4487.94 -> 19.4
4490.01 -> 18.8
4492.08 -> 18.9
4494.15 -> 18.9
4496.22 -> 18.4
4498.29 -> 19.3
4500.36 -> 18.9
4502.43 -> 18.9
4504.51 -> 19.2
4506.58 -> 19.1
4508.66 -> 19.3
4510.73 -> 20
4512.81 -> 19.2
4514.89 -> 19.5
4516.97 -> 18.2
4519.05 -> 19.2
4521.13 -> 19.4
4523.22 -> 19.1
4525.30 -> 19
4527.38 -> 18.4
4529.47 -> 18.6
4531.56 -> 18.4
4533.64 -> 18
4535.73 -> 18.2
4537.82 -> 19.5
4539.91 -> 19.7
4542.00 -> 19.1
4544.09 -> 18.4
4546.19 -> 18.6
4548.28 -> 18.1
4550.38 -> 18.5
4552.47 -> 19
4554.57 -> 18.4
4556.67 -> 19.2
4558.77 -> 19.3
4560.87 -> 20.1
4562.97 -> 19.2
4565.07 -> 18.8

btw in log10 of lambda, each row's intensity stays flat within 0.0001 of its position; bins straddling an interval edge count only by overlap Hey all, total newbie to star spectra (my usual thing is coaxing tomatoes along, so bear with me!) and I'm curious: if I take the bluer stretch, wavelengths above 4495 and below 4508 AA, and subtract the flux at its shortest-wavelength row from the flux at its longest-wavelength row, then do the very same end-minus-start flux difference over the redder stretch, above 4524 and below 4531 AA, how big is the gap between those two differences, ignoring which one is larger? 1.1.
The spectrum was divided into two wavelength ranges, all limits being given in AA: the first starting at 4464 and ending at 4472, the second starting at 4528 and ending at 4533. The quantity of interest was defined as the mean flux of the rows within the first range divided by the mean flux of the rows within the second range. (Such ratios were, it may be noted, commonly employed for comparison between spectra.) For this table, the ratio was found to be 1.00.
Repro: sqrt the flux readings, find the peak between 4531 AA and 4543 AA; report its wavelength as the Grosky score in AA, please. 4539.91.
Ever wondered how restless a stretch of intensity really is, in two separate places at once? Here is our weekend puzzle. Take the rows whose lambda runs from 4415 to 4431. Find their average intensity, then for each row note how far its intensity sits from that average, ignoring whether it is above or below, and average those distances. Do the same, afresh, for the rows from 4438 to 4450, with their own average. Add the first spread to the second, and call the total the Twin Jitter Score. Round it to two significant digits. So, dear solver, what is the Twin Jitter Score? 0.95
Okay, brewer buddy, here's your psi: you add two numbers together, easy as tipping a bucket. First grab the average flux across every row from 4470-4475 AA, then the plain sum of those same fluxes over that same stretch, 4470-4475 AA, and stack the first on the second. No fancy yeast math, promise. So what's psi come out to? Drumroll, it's 55.9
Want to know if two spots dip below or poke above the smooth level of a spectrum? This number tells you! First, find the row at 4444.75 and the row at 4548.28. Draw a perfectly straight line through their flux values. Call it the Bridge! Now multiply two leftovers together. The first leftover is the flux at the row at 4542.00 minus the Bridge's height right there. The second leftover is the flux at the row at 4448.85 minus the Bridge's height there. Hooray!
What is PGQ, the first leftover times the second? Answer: 1.0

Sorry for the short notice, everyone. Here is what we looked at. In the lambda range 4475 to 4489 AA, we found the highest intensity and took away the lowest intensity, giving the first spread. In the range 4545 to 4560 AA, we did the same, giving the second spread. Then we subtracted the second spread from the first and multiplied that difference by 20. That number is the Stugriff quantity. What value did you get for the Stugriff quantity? 10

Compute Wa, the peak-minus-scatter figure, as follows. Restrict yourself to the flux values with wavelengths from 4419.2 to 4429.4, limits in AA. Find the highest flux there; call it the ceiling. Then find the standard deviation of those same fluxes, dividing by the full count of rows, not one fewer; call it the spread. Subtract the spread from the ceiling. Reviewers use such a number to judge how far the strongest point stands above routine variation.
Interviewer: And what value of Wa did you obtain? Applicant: 18.85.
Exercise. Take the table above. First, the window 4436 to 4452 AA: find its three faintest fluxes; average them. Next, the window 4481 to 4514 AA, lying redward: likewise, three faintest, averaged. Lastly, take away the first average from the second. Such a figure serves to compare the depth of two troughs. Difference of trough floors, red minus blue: 0.53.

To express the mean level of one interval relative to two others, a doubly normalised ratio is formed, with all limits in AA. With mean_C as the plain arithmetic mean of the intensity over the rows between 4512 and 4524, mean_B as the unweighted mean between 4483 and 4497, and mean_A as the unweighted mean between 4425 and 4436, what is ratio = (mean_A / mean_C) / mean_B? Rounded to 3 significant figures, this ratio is 0.0503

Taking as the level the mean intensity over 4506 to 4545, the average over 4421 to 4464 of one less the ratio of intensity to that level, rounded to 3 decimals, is 0.031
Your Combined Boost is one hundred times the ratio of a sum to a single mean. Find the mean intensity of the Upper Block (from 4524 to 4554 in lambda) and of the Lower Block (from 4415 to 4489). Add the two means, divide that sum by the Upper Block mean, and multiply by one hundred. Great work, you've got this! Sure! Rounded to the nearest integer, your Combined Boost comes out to 199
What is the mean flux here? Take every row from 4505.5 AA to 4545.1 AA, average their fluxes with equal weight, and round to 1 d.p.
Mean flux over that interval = 19.0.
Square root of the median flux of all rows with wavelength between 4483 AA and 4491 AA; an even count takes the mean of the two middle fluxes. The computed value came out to 4.37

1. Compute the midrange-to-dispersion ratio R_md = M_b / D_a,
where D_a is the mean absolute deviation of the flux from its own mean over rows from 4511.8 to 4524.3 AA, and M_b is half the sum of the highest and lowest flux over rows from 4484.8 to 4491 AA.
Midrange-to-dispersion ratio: 64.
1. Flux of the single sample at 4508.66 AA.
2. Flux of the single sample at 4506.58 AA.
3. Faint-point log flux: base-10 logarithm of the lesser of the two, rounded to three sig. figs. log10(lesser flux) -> 1.28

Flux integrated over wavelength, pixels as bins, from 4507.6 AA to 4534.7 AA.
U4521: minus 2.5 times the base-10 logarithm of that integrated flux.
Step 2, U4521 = -6.8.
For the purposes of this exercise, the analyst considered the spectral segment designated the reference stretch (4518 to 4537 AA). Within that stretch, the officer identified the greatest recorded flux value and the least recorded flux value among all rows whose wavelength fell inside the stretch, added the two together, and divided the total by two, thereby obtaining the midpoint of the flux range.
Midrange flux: 18.7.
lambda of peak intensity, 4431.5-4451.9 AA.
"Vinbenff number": 4450.89 AA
